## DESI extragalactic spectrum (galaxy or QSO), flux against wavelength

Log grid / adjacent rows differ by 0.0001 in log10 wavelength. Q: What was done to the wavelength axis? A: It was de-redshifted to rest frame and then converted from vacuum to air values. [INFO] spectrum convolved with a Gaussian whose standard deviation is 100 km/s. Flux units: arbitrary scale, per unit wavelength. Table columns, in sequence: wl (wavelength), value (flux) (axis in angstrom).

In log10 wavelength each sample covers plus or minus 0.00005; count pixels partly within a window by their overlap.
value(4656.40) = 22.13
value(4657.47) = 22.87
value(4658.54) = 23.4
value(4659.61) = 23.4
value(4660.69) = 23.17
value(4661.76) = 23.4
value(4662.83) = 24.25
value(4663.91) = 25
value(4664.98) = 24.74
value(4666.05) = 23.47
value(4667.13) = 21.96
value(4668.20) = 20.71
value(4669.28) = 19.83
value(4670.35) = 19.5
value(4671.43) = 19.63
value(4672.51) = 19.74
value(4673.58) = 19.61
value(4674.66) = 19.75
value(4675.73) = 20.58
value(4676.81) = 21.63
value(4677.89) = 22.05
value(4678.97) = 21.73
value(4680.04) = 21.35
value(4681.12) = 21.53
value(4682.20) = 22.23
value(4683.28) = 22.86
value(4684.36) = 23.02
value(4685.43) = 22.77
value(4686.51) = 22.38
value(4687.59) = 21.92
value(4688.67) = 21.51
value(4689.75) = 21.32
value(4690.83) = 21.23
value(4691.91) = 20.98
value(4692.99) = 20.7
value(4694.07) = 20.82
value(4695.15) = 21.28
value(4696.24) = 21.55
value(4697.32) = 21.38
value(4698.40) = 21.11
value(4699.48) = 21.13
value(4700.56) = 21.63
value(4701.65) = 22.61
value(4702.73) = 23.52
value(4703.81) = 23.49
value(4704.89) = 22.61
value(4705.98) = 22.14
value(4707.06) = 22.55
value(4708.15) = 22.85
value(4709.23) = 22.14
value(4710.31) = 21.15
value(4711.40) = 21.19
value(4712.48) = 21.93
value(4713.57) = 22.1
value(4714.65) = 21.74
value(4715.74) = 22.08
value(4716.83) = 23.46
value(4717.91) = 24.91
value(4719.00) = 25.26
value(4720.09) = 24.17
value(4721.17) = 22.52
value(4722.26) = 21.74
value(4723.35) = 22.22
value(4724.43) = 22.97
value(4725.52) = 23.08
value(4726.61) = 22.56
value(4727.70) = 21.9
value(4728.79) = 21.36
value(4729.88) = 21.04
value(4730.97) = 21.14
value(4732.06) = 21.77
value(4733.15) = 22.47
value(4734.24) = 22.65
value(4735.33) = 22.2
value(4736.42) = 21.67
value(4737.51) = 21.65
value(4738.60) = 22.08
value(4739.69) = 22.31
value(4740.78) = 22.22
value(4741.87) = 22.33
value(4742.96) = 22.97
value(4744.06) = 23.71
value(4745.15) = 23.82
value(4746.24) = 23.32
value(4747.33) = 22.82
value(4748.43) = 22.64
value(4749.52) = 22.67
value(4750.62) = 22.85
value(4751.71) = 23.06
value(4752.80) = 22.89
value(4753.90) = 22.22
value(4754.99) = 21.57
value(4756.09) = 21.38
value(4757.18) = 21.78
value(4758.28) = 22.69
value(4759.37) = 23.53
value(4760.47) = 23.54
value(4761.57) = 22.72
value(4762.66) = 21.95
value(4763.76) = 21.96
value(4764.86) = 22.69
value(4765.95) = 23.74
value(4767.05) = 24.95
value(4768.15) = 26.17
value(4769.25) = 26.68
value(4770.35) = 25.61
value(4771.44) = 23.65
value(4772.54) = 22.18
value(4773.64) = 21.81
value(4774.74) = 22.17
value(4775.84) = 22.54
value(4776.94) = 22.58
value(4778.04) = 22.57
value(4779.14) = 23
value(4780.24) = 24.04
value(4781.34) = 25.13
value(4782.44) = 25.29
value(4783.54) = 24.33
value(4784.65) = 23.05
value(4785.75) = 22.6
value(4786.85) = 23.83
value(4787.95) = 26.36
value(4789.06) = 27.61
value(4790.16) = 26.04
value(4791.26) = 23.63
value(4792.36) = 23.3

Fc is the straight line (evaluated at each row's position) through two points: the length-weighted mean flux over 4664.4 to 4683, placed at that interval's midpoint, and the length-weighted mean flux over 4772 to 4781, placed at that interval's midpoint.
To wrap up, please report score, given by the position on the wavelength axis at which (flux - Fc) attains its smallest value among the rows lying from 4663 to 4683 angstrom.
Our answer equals 4670.35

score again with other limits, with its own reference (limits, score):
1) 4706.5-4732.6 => 4729.88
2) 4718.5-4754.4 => 4729.88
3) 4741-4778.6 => 4756.09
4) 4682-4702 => 4692.99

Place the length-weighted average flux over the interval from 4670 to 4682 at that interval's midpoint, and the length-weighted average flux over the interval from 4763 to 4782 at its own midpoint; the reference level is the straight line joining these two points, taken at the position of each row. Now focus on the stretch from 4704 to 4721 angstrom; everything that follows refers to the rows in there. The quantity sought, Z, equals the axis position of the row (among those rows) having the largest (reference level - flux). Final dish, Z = 4710.31 angstrom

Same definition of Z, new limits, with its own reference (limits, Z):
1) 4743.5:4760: 4756.09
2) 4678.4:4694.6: 4692.99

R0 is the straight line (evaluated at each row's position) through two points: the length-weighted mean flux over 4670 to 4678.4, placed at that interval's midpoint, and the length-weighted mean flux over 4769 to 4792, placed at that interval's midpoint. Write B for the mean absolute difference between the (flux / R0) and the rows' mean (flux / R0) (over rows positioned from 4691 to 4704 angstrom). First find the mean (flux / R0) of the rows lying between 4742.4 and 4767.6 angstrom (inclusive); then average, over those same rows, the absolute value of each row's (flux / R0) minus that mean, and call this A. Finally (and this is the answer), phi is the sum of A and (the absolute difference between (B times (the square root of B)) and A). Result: 0.054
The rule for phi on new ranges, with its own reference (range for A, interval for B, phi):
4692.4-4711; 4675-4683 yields 0.058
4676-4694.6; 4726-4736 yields 0.061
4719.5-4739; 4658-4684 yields 0.039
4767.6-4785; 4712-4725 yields 0.102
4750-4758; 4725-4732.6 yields 0.051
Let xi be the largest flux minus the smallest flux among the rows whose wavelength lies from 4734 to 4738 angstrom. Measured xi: 1.0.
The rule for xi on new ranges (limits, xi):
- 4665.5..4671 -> 4.0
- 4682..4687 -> 0.8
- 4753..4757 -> 0.8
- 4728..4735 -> 1.6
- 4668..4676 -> 1.2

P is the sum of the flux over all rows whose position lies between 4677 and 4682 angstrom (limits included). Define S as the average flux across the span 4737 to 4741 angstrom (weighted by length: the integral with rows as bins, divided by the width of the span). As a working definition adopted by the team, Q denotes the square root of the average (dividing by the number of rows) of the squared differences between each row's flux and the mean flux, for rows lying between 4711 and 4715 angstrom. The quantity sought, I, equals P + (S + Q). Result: 109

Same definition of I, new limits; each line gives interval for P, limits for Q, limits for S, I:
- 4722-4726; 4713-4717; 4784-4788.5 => 115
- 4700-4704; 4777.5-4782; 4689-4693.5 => 113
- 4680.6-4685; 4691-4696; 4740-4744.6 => 113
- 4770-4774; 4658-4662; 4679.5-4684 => 115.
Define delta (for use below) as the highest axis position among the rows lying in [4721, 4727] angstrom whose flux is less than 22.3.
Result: 4723.35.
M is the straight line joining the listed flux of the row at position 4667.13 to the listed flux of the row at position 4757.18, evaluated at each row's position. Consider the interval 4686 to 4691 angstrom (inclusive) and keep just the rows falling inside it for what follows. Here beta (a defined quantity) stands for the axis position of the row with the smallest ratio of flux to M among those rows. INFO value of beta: 4690.83 angstrom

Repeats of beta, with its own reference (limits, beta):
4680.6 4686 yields 4681.12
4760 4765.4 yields 4762.66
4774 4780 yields 4774.74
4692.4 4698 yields 4692.99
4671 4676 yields 4673.58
